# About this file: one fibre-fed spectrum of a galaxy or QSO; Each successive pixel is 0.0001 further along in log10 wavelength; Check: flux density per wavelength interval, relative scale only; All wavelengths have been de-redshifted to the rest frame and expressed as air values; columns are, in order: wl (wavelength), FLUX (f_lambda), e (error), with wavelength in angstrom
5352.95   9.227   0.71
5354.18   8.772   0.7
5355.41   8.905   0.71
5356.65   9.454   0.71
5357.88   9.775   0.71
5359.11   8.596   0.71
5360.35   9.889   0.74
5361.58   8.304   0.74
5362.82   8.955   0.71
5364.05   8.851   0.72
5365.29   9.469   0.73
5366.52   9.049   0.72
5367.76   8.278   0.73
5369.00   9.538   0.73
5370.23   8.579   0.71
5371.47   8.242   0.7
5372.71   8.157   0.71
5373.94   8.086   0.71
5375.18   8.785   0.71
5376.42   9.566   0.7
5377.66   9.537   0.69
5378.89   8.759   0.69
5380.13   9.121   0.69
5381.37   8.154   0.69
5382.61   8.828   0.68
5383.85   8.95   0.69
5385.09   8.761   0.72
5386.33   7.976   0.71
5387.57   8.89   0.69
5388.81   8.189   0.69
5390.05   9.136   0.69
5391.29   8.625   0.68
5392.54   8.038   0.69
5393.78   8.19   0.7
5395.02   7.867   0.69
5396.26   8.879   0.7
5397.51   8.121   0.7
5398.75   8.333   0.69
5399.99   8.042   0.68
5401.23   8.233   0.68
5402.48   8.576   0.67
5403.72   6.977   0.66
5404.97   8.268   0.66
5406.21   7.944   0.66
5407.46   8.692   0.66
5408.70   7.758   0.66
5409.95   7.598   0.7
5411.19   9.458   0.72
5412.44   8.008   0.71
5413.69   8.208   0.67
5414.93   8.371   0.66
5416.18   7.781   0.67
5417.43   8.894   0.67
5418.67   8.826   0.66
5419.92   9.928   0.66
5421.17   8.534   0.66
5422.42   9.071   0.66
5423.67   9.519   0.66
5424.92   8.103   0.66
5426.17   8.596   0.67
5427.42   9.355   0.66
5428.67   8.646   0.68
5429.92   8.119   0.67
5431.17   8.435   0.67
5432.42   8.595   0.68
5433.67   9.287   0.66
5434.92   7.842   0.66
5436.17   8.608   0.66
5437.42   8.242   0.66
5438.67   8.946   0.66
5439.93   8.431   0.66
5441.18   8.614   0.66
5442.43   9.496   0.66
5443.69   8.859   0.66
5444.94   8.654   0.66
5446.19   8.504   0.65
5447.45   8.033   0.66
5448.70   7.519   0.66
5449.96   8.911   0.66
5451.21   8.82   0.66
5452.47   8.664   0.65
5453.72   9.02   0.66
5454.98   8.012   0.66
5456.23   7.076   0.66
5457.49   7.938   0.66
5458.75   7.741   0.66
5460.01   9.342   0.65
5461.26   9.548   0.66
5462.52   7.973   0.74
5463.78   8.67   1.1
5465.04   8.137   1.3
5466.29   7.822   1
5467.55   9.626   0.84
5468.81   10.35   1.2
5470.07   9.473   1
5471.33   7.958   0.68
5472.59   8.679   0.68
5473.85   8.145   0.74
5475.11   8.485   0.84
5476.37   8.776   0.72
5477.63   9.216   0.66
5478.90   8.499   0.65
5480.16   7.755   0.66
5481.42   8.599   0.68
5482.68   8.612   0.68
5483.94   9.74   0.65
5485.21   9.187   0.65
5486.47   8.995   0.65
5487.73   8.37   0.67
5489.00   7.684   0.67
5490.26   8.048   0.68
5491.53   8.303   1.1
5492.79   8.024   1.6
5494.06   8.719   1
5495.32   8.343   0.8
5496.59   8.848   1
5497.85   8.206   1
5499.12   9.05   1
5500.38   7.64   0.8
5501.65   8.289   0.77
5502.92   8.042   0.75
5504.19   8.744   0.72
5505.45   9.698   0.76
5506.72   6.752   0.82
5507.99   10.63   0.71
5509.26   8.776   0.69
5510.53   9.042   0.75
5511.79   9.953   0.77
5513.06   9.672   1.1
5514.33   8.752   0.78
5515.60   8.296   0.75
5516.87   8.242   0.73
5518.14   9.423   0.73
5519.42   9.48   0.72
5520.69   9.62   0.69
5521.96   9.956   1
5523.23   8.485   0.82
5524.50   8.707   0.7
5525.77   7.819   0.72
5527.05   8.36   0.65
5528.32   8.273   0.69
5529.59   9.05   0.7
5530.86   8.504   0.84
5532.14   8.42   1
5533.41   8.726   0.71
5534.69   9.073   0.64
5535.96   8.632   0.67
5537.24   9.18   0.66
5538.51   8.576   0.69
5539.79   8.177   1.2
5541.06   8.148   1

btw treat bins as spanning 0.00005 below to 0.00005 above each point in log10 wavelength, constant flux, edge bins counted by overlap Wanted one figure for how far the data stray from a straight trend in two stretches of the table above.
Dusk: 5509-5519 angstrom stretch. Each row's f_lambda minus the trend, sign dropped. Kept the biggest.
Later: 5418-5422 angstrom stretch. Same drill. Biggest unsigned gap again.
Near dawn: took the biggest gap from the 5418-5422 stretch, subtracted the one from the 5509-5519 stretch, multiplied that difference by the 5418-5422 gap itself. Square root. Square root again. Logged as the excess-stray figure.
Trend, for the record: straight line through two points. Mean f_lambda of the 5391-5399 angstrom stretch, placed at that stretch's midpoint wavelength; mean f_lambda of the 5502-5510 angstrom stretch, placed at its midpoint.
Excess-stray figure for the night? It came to 0.87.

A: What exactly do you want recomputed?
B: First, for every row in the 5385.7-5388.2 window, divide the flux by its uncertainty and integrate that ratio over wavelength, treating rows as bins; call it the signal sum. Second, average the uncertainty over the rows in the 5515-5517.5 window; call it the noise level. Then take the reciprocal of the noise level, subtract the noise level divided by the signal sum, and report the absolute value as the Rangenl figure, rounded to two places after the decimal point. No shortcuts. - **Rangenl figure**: 1.33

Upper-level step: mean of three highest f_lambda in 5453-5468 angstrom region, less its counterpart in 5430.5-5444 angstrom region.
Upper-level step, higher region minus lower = 0.3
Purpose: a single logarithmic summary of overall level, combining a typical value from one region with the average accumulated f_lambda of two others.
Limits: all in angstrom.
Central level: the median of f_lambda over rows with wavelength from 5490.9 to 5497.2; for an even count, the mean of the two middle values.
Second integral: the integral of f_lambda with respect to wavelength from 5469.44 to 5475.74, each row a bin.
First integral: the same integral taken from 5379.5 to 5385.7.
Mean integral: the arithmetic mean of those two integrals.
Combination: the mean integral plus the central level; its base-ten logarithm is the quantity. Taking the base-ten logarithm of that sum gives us 1.795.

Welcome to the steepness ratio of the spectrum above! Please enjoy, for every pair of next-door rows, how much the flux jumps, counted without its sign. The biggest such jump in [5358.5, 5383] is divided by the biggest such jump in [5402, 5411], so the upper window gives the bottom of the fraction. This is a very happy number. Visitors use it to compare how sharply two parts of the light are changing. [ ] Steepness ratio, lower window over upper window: 1.0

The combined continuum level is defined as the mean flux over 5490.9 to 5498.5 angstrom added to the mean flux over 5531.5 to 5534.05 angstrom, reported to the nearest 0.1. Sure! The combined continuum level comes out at 17.0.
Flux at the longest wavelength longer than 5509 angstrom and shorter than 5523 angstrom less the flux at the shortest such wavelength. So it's 1.2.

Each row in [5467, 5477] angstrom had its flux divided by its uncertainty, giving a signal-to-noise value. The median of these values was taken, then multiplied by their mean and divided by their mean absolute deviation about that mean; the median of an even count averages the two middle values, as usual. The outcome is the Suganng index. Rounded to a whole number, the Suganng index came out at 108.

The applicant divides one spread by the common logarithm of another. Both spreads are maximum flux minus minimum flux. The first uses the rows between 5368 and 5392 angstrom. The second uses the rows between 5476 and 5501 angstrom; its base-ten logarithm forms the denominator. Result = 4.9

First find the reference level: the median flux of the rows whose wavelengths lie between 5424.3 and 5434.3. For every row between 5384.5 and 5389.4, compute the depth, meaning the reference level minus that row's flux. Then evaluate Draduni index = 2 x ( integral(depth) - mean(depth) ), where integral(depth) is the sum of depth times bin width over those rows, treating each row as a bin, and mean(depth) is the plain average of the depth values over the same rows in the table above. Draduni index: 1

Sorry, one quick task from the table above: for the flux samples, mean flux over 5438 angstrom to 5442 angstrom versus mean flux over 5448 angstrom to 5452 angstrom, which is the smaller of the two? 8.42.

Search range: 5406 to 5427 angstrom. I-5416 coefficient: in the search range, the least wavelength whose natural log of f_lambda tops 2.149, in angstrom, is 5407.46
